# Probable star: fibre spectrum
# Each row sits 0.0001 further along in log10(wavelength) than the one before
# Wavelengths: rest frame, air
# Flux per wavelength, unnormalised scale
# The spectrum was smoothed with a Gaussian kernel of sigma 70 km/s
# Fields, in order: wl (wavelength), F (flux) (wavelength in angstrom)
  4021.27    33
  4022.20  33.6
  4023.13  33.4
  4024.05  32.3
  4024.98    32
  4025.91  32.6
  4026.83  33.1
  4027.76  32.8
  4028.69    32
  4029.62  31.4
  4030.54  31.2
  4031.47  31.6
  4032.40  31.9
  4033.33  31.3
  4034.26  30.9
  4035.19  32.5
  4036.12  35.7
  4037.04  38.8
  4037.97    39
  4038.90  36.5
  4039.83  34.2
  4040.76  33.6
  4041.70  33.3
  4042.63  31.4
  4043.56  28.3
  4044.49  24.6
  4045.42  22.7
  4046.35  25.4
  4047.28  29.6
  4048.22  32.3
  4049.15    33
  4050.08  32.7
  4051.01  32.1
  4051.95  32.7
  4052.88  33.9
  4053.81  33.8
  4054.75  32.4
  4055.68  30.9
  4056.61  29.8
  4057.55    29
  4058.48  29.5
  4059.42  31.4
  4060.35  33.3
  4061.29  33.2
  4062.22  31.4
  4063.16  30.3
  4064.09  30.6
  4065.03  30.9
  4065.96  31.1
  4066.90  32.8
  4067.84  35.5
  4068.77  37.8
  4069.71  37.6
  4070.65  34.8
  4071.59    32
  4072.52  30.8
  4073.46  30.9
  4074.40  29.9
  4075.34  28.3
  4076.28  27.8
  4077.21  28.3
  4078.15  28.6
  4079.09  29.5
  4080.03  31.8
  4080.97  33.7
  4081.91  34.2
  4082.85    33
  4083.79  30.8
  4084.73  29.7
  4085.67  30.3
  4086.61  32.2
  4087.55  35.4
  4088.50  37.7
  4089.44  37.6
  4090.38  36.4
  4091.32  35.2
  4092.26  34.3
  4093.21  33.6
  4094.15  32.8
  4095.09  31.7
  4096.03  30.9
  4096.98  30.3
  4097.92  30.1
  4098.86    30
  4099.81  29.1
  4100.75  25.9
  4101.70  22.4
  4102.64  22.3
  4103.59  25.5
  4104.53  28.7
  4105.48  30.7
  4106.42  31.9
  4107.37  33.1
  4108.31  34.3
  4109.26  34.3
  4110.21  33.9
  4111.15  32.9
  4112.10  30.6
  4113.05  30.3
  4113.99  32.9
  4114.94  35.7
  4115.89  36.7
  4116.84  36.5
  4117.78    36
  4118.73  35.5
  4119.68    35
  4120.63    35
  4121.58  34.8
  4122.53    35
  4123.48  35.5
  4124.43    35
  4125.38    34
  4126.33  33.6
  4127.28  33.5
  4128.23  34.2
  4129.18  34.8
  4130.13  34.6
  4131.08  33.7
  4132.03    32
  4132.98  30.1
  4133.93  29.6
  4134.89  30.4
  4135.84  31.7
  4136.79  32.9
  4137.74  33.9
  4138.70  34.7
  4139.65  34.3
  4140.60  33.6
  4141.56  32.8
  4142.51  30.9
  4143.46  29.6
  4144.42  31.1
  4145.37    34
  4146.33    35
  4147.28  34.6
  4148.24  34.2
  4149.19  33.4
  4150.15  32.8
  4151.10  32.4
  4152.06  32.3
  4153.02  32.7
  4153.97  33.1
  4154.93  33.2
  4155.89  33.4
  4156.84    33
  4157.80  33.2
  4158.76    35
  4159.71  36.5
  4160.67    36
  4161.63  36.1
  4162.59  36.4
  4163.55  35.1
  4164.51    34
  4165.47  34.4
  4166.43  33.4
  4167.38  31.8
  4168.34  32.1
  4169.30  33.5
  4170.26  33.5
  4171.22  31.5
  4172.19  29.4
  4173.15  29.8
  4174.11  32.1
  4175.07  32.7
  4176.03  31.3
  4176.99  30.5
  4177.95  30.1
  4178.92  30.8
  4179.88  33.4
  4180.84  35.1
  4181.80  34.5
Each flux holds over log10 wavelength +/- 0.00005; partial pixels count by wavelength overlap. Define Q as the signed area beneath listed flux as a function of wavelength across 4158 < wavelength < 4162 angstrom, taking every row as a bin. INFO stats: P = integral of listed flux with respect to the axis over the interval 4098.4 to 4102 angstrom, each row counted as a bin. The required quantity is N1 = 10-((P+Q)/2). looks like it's -110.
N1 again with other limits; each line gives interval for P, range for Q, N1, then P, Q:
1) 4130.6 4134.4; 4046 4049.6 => -104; 119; 109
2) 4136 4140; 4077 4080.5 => -109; 135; 104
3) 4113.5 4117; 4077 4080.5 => -104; 124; 104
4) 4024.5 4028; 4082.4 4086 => -103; 114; 112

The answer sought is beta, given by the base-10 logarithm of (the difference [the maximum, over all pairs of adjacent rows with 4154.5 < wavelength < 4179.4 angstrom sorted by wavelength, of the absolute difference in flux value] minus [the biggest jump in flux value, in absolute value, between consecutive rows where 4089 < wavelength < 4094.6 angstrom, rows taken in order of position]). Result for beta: 0.0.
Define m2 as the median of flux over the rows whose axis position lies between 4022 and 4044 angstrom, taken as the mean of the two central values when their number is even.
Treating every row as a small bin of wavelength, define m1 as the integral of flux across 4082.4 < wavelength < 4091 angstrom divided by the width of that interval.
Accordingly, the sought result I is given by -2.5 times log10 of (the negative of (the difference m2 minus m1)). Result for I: -0.16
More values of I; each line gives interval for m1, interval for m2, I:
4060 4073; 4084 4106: -0.91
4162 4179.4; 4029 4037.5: 0.29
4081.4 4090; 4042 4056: -0.33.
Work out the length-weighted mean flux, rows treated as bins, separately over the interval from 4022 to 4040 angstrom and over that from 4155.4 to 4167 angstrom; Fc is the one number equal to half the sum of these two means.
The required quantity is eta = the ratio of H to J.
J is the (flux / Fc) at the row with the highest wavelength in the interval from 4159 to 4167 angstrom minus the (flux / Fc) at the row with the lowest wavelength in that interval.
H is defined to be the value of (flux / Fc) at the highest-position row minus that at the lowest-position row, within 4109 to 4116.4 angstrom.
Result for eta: -0.8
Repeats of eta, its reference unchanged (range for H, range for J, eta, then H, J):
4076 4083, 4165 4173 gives -1.0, 0.15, -0.15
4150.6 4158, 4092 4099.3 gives -0.2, 0.02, -0.13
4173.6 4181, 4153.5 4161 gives 1.0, 0.09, 0.09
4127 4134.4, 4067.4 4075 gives 0.7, -0.11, -0.16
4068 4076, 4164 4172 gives 3.8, -0.28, -0.07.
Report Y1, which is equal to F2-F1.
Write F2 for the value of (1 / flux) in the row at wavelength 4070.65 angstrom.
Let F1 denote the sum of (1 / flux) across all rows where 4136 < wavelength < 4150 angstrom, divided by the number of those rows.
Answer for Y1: -0.0014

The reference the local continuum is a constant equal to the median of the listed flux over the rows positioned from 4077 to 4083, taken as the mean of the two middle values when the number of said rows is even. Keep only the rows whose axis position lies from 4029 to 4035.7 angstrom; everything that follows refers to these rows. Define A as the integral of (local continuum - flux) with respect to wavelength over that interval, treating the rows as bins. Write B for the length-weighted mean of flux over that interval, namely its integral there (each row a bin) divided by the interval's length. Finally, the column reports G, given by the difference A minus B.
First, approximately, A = 1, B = 32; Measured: -30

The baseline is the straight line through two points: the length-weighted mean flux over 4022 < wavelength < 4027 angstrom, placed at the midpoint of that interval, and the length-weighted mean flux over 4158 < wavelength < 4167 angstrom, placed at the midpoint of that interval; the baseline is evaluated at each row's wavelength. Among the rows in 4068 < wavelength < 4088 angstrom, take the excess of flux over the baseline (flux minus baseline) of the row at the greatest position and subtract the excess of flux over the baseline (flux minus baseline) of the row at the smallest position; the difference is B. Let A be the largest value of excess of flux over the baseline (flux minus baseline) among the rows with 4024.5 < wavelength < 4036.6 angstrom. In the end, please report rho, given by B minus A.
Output -5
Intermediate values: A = 3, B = -2.7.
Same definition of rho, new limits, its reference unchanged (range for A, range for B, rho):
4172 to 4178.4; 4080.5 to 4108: 2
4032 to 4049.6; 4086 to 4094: -5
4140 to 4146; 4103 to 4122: 10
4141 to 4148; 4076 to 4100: 1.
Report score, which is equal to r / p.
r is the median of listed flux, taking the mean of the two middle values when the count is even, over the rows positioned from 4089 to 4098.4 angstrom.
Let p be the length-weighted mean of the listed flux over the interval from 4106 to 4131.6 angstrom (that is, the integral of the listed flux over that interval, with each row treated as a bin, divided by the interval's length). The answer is 0.97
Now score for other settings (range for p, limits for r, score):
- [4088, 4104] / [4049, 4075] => 1.04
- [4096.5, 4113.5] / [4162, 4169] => 1.14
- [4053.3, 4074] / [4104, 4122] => 1.06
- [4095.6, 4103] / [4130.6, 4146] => 1.17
